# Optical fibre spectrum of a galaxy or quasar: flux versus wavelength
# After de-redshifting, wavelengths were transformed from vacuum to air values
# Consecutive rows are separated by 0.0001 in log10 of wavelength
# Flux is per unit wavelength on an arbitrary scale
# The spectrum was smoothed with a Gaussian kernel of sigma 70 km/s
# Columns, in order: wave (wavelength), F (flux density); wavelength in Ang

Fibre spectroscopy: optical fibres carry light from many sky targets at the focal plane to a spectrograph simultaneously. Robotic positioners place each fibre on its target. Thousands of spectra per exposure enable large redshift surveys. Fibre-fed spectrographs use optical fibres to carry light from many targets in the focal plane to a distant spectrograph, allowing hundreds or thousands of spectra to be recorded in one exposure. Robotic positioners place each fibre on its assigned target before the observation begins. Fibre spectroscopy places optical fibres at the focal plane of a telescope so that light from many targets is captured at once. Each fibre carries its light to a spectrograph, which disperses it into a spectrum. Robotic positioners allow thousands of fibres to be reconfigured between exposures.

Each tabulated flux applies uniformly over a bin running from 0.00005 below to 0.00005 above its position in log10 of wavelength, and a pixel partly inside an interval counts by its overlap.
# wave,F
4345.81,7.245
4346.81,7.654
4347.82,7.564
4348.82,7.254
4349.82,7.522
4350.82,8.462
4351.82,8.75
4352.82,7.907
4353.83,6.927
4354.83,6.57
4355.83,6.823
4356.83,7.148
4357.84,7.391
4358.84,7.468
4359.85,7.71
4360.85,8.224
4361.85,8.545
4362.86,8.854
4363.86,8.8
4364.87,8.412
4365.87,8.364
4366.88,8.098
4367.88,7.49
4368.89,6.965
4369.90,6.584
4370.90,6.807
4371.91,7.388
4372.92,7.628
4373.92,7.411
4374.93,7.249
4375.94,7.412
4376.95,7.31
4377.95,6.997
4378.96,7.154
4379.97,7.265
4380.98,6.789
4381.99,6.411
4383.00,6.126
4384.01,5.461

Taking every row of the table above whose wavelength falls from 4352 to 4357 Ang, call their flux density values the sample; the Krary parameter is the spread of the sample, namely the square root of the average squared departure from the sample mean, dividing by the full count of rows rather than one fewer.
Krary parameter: 0.46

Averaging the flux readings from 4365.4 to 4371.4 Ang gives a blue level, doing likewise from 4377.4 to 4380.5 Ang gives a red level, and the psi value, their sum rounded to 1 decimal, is 14.5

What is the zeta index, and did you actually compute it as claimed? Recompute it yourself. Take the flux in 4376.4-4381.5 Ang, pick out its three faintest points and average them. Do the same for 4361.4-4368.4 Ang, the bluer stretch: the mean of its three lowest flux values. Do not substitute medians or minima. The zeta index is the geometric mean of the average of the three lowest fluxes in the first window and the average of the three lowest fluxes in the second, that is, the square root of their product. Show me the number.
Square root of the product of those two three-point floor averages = 7.47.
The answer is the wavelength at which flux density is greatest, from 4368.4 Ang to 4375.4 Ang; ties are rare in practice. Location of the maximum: 4372.92 Ang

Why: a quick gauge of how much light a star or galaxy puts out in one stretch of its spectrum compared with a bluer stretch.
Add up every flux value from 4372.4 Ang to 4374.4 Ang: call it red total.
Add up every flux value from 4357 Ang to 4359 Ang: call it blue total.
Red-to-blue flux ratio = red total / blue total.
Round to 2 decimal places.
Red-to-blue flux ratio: 1.01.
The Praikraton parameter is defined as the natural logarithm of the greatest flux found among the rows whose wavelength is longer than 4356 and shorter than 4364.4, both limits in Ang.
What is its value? 2.18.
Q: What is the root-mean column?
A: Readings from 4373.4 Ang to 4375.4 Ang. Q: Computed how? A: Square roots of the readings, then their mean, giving 2.71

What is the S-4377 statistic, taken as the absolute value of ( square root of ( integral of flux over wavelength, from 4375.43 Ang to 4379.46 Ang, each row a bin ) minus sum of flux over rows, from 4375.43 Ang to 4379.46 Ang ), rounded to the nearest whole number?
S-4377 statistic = 23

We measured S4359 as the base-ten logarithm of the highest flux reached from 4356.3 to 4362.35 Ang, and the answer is 0.932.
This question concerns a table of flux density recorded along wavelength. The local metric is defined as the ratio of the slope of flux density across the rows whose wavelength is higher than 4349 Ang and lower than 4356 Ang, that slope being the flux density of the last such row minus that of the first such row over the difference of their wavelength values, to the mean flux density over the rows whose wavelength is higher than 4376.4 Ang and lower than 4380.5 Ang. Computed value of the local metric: -0.016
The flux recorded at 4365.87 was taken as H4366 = 8.364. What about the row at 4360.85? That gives 8.224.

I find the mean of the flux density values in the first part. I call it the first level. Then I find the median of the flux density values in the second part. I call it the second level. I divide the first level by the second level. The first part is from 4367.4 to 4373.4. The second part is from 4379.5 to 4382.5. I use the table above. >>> 1.05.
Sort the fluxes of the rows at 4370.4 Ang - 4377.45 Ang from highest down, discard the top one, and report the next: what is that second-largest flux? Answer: 7.412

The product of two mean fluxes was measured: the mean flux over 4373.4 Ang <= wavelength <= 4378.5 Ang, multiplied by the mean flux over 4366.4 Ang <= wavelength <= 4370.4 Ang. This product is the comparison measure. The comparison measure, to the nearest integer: 53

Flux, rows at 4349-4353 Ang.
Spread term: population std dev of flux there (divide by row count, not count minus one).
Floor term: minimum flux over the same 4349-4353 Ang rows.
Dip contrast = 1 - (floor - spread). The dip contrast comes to -6.0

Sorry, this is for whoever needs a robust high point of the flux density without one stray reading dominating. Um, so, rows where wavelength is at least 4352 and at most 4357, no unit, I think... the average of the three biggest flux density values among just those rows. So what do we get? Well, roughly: 7.3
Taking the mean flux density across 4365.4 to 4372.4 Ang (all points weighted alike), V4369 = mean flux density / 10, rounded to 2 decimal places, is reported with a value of 0.74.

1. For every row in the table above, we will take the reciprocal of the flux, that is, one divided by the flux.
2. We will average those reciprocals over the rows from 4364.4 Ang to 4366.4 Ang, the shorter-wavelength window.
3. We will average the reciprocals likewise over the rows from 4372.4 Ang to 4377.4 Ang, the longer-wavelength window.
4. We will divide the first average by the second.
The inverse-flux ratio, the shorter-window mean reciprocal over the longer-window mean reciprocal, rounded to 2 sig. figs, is 0.88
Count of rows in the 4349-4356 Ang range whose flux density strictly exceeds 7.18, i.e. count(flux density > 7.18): 4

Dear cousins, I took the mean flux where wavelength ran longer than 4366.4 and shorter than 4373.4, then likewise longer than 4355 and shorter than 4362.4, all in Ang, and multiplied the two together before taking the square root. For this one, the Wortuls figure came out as 7.4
